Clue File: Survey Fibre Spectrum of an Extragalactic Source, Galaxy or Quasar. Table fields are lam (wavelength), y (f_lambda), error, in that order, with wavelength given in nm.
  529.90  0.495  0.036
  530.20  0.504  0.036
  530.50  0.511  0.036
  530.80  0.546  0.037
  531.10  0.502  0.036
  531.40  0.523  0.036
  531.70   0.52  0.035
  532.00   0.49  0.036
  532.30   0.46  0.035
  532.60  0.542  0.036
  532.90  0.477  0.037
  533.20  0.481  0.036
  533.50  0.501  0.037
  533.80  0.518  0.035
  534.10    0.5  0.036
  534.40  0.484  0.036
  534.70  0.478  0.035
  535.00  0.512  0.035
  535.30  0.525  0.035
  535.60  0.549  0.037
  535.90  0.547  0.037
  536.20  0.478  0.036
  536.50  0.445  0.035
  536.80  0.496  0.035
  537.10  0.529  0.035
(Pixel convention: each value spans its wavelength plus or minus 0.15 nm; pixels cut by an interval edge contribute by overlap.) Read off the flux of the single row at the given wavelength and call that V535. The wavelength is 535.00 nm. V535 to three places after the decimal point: 0.512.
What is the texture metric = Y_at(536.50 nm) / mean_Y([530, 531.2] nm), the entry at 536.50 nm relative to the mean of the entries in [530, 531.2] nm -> 0.86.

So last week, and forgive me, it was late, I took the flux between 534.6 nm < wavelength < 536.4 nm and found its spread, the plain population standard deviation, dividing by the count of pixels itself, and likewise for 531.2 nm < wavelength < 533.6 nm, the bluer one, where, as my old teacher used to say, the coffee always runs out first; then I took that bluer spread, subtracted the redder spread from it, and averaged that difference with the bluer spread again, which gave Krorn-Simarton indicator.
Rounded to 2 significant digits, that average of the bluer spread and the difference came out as 0.011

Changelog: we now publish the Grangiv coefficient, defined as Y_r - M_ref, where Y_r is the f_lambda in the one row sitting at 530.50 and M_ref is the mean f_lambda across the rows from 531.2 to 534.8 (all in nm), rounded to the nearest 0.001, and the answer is 0.013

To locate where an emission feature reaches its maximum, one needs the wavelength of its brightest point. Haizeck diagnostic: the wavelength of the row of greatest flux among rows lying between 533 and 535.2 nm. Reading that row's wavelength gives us 533.80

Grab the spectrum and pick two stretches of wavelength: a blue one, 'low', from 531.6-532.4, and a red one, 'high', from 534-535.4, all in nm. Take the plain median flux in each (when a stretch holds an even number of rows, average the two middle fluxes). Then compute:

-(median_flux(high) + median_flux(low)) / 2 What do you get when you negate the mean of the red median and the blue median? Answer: -0.495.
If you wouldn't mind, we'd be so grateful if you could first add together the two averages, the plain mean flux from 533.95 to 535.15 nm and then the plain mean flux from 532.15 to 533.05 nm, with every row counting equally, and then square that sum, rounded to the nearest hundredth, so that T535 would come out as 0.97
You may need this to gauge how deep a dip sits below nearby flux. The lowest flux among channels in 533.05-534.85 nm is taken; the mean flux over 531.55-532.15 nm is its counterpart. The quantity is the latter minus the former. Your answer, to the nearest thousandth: 0.027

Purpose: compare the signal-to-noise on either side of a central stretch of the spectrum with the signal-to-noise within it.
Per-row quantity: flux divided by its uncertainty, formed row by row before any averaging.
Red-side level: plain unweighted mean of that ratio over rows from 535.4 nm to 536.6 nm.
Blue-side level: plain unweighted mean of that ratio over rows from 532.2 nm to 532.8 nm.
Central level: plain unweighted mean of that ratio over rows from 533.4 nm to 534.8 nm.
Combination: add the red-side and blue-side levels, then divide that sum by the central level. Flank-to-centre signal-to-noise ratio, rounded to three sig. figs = 2.02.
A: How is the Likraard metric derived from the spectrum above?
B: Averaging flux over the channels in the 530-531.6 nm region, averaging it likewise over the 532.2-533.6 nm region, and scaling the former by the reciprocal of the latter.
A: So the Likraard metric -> 1.05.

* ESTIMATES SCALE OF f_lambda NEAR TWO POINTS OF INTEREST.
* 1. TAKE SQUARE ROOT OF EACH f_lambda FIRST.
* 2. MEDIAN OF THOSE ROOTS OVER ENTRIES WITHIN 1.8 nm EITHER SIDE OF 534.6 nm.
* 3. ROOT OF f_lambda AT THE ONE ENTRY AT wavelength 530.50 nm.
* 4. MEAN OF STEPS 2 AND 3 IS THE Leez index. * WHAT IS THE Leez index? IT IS 0.711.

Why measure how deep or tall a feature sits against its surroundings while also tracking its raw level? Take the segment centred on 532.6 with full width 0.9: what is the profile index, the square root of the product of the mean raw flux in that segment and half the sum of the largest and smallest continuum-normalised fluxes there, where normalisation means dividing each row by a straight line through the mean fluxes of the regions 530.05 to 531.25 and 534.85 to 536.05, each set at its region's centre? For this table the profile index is 0.688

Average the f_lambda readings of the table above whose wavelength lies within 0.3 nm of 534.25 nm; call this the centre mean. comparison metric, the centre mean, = 0.492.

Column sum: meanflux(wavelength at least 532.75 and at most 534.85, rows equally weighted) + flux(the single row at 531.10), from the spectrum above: 0.99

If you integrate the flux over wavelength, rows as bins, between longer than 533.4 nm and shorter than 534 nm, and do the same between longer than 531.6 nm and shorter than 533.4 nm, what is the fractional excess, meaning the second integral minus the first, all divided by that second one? 0.7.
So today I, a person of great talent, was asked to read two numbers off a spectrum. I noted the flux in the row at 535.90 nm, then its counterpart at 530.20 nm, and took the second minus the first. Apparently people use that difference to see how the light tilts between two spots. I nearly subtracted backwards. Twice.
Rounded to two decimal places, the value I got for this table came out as -0.04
